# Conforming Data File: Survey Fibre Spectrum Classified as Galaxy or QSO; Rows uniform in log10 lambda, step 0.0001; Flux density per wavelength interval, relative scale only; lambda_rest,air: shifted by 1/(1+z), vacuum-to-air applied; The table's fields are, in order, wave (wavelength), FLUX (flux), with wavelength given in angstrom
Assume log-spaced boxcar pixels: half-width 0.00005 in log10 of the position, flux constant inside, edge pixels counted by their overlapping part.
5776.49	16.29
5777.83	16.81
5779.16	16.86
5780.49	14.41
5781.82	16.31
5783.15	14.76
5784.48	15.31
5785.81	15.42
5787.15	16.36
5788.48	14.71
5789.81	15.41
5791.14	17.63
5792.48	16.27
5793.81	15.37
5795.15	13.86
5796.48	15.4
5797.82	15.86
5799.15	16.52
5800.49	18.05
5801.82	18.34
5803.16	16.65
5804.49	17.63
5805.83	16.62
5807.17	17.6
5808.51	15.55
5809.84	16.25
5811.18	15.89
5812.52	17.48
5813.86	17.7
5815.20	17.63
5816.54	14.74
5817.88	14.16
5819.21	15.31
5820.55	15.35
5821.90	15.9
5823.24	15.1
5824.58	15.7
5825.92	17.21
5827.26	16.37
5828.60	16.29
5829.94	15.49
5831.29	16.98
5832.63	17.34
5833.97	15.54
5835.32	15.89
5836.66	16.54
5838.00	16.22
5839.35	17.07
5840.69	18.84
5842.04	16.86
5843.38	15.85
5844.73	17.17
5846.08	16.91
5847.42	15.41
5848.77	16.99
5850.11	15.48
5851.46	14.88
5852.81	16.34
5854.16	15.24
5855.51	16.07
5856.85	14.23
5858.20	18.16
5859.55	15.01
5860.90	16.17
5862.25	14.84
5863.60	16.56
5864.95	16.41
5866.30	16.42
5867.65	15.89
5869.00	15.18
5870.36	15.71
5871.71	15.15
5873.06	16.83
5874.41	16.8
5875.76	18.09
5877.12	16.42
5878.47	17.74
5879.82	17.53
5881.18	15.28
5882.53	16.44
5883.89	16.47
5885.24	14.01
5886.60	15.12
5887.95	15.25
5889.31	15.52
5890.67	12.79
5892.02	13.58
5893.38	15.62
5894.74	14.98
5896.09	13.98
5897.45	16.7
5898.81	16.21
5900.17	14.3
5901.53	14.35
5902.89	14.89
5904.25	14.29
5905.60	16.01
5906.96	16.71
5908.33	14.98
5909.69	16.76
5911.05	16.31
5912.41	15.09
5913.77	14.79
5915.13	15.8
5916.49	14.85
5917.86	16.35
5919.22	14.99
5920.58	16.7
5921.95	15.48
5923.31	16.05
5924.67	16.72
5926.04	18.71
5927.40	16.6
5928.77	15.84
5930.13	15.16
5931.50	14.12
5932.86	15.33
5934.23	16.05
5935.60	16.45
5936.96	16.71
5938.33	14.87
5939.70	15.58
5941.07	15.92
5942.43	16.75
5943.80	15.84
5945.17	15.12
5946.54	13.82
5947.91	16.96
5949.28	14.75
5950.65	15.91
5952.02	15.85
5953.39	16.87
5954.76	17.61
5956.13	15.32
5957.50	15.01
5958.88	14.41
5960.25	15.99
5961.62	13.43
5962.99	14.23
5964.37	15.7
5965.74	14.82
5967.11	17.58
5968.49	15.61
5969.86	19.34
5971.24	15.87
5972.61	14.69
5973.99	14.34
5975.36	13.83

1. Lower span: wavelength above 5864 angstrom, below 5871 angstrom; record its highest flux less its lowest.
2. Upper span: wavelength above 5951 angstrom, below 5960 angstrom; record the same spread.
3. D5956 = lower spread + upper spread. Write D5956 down 4.44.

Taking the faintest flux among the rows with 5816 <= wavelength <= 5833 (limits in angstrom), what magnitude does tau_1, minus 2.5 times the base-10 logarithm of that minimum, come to -2.88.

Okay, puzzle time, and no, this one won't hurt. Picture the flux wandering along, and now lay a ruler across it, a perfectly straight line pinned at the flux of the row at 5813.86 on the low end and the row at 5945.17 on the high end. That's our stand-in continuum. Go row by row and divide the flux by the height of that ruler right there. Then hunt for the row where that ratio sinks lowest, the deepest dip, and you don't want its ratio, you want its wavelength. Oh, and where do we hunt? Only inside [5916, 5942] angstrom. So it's 5931.50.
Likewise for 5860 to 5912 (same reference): 5890.67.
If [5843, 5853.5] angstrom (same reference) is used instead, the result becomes 5851.46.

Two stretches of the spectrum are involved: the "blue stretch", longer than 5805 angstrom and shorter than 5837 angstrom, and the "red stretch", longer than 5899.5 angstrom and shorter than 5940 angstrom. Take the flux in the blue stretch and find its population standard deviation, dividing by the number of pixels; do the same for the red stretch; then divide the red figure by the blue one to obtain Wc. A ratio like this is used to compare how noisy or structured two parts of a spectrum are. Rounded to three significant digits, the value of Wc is 1.04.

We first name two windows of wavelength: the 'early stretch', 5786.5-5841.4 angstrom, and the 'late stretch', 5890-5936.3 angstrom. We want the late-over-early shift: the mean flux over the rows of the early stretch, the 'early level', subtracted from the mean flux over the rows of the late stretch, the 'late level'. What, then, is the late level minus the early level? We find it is -0.8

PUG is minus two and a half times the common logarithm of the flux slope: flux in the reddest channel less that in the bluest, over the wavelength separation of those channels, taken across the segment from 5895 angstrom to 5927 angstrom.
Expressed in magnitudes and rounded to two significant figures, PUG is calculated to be 2.0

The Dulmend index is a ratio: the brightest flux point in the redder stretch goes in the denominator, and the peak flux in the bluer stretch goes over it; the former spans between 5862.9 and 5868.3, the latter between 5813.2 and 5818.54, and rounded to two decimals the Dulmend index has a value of 1.07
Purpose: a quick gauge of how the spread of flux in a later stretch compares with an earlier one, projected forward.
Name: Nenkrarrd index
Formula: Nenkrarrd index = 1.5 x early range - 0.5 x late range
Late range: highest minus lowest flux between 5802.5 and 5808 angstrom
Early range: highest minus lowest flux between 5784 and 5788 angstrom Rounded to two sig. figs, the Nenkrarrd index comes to 1.1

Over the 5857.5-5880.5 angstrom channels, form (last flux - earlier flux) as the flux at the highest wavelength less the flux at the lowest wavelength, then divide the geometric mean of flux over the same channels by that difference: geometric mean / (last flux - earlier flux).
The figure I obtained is -26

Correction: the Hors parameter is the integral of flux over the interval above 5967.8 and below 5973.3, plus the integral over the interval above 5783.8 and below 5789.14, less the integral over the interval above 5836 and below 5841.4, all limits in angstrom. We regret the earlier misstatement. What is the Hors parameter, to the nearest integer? 80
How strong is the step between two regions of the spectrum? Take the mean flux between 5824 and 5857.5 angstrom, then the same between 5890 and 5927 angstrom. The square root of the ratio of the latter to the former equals 0.98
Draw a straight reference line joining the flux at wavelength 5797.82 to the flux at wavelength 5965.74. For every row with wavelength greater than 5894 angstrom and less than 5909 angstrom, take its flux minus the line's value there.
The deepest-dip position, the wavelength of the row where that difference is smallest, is 5896.09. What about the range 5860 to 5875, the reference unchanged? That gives 5862.25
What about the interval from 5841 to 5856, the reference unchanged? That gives 5851.46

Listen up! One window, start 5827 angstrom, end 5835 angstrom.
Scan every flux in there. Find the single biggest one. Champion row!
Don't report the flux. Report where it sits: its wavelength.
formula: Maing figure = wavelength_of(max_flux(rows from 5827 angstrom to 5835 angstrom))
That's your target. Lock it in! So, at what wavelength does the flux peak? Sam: 5832.63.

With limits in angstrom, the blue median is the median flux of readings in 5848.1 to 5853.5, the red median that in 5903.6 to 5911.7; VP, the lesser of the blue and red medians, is 15.9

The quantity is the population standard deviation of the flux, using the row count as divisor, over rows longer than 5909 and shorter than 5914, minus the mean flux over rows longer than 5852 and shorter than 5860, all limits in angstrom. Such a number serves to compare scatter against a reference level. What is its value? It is -15.0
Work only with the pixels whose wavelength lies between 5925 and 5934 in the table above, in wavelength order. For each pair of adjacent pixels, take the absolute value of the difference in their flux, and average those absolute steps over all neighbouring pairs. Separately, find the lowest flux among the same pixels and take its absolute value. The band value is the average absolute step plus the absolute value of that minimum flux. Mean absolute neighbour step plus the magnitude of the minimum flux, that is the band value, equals 15.3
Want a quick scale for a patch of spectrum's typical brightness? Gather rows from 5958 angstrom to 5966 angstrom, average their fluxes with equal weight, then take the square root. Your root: 3.84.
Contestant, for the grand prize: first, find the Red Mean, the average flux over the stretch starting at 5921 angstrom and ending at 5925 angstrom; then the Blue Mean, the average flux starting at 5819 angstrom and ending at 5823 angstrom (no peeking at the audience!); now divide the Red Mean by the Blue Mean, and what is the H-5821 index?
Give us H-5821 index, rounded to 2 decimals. 1.04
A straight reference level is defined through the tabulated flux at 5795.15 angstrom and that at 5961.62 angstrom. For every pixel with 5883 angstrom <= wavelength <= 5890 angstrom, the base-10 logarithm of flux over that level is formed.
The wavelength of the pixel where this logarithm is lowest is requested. 5885.24 angstrom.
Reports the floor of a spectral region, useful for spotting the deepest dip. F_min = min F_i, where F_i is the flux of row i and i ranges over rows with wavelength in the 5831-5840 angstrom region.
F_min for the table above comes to 15.54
